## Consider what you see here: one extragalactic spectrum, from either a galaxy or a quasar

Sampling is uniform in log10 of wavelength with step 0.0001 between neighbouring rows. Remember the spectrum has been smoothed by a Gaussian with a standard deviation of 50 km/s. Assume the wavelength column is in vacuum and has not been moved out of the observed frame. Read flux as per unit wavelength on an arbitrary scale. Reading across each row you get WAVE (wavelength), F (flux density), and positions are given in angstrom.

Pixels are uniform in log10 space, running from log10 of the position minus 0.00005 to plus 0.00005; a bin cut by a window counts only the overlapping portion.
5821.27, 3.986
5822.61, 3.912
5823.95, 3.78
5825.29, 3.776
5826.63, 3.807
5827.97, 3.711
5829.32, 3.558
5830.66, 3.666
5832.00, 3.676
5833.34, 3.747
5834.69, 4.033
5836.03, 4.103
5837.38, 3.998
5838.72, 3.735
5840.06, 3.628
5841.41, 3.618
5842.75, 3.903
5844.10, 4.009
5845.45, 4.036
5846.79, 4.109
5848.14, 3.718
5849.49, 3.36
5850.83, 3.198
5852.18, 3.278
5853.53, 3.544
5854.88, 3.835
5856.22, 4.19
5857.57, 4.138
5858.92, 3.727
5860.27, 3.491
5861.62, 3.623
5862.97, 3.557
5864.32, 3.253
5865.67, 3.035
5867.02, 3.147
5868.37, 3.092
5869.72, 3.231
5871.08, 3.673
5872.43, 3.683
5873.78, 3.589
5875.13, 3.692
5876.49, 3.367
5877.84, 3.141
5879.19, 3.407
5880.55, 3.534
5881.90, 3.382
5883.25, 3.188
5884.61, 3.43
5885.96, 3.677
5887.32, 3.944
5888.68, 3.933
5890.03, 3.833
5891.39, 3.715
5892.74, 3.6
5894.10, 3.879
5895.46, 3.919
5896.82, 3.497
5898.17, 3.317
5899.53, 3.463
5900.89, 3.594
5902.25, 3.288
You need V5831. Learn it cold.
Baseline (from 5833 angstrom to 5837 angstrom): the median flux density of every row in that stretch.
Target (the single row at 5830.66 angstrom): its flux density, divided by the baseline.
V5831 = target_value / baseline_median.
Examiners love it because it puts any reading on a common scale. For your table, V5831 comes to 0.909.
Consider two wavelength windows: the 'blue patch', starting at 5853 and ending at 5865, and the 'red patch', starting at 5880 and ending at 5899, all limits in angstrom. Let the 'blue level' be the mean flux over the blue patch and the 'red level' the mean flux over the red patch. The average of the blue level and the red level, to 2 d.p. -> 3.67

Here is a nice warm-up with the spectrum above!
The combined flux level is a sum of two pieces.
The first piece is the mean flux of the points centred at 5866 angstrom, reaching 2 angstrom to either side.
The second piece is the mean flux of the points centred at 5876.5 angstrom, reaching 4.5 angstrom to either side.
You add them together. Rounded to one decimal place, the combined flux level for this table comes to 6.6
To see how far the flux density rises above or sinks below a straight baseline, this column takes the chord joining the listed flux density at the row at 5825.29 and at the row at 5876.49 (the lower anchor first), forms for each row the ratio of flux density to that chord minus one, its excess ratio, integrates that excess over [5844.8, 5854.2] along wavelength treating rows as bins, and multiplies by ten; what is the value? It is 1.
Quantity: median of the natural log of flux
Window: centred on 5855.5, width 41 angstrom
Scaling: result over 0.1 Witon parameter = 12.9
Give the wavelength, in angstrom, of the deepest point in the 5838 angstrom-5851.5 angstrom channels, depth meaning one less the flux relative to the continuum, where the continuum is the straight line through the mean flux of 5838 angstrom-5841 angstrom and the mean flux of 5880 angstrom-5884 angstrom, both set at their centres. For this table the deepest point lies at 5850.83 angstrom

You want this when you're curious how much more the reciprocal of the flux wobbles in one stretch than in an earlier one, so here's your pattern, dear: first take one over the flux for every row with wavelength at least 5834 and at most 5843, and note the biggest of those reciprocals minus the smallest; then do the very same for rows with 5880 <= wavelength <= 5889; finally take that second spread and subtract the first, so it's 0.03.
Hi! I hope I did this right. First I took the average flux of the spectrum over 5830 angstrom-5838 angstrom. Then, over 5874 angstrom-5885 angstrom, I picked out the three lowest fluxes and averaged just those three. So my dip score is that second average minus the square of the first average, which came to -11.7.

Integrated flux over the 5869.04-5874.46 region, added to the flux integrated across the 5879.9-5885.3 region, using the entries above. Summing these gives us 37.5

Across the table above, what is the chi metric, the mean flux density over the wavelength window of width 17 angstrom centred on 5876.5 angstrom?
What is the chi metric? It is 3.42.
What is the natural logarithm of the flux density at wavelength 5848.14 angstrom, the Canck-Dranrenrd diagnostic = 1.31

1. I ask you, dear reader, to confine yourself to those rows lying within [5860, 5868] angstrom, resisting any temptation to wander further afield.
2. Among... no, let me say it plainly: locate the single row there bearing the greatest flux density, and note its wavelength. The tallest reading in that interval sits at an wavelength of 5861.62 angstrom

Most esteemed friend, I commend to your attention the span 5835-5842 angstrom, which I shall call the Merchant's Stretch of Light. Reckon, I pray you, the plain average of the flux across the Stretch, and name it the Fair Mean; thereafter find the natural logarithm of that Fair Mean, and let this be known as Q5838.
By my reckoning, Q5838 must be 1.34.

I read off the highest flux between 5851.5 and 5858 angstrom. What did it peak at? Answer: 4.19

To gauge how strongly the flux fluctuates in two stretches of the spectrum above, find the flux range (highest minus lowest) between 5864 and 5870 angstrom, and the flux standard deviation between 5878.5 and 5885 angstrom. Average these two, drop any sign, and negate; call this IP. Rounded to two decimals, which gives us -0.17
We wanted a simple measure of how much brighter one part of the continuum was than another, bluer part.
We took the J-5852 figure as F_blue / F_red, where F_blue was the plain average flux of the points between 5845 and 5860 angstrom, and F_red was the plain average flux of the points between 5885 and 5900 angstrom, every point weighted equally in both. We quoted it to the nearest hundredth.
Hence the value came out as 1.01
